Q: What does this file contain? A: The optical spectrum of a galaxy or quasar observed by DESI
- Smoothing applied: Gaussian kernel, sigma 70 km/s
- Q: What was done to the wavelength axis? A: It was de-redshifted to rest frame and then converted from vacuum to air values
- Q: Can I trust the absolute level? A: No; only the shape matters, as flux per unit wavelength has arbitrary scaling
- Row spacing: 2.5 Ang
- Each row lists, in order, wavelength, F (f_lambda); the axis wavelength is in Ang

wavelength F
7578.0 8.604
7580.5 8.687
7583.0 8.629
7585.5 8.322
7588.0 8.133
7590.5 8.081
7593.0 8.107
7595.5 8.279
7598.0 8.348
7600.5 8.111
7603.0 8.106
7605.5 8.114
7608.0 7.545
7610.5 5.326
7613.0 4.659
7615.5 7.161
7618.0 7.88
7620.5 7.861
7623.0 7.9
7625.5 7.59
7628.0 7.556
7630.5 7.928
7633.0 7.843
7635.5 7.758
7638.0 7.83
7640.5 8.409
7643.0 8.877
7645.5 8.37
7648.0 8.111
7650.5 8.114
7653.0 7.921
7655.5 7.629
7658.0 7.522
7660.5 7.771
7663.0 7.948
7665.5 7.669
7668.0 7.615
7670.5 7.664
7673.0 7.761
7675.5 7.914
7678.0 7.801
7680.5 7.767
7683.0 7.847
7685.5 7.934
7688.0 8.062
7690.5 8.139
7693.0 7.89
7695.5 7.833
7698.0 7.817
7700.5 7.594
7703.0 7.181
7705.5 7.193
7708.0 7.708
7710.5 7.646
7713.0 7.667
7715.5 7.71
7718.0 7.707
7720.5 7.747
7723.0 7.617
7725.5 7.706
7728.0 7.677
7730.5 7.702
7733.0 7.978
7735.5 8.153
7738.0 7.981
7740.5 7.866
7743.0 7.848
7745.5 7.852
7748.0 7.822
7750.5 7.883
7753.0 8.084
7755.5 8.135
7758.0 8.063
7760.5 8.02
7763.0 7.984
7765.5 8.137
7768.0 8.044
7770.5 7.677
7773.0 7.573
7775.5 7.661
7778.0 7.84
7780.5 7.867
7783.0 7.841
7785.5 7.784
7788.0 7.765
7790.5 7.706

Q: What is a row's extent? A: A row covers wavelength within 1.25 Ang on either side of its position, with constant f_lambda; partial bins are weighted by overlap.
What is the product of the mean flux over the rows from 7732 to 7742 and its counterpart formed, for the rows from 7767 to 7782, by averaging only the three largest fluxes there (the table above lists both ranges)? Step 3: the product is 63.3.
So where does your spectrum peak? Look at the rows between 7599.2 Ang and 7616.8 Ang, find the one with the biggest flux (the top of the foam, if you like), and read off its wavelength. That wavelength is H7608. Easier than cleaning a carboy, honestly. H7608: 7605.5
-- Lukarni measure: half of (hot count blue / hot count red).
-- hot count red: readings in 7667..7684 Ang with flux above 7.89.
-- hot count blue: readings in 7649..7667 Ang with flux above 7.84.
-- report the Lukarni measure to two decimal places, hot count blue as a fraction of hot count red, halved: 1.50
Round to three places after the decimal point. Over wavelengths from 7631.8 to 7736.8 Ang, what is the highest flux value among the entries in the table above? 8.877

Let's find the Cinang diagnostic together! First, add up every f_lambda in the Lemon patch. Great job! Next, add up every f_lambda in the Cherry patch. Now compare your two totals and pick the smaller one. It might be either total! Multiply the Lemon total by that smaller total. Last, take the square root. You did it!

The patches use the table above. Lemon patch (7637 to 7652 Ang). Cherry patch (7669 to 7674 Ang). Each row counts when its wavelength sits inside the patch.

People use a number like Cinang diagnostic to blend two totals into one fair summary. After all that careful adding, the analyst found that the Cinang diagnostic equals 28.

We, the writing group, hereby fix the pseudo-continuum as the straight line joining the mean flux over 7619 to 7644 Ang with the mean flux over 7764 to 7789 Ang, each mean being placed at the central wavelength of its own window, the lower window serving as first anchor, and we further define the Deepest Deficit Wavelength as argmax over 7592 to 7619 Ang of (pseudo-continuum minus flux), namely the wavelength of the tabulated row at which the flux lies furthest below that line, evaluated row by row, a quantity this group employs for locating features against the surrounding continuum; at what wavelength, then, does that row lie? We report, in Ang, 7613.0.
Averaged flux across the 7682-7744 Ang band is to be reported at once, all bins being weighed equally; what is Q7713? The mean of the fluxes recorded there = 7.77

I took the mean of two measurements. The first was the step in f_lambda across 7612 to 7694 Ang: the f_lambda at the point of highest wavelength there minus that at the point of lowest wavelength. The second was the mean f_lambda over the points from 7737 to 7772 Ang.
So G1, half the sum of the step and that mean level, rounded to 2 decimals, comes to 5.59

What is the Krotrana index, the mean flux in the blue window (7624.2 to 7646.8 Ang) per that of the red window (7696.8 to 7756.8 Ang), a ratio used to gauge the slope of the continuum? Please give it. 1.03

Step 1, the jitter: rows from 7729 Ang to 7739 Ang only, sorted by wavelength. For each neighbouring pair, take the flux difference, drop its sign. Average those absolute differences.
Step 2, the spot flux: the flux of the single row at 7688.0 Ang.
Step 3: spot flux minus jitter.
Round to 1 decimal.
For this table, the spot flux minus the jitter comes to 7.9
